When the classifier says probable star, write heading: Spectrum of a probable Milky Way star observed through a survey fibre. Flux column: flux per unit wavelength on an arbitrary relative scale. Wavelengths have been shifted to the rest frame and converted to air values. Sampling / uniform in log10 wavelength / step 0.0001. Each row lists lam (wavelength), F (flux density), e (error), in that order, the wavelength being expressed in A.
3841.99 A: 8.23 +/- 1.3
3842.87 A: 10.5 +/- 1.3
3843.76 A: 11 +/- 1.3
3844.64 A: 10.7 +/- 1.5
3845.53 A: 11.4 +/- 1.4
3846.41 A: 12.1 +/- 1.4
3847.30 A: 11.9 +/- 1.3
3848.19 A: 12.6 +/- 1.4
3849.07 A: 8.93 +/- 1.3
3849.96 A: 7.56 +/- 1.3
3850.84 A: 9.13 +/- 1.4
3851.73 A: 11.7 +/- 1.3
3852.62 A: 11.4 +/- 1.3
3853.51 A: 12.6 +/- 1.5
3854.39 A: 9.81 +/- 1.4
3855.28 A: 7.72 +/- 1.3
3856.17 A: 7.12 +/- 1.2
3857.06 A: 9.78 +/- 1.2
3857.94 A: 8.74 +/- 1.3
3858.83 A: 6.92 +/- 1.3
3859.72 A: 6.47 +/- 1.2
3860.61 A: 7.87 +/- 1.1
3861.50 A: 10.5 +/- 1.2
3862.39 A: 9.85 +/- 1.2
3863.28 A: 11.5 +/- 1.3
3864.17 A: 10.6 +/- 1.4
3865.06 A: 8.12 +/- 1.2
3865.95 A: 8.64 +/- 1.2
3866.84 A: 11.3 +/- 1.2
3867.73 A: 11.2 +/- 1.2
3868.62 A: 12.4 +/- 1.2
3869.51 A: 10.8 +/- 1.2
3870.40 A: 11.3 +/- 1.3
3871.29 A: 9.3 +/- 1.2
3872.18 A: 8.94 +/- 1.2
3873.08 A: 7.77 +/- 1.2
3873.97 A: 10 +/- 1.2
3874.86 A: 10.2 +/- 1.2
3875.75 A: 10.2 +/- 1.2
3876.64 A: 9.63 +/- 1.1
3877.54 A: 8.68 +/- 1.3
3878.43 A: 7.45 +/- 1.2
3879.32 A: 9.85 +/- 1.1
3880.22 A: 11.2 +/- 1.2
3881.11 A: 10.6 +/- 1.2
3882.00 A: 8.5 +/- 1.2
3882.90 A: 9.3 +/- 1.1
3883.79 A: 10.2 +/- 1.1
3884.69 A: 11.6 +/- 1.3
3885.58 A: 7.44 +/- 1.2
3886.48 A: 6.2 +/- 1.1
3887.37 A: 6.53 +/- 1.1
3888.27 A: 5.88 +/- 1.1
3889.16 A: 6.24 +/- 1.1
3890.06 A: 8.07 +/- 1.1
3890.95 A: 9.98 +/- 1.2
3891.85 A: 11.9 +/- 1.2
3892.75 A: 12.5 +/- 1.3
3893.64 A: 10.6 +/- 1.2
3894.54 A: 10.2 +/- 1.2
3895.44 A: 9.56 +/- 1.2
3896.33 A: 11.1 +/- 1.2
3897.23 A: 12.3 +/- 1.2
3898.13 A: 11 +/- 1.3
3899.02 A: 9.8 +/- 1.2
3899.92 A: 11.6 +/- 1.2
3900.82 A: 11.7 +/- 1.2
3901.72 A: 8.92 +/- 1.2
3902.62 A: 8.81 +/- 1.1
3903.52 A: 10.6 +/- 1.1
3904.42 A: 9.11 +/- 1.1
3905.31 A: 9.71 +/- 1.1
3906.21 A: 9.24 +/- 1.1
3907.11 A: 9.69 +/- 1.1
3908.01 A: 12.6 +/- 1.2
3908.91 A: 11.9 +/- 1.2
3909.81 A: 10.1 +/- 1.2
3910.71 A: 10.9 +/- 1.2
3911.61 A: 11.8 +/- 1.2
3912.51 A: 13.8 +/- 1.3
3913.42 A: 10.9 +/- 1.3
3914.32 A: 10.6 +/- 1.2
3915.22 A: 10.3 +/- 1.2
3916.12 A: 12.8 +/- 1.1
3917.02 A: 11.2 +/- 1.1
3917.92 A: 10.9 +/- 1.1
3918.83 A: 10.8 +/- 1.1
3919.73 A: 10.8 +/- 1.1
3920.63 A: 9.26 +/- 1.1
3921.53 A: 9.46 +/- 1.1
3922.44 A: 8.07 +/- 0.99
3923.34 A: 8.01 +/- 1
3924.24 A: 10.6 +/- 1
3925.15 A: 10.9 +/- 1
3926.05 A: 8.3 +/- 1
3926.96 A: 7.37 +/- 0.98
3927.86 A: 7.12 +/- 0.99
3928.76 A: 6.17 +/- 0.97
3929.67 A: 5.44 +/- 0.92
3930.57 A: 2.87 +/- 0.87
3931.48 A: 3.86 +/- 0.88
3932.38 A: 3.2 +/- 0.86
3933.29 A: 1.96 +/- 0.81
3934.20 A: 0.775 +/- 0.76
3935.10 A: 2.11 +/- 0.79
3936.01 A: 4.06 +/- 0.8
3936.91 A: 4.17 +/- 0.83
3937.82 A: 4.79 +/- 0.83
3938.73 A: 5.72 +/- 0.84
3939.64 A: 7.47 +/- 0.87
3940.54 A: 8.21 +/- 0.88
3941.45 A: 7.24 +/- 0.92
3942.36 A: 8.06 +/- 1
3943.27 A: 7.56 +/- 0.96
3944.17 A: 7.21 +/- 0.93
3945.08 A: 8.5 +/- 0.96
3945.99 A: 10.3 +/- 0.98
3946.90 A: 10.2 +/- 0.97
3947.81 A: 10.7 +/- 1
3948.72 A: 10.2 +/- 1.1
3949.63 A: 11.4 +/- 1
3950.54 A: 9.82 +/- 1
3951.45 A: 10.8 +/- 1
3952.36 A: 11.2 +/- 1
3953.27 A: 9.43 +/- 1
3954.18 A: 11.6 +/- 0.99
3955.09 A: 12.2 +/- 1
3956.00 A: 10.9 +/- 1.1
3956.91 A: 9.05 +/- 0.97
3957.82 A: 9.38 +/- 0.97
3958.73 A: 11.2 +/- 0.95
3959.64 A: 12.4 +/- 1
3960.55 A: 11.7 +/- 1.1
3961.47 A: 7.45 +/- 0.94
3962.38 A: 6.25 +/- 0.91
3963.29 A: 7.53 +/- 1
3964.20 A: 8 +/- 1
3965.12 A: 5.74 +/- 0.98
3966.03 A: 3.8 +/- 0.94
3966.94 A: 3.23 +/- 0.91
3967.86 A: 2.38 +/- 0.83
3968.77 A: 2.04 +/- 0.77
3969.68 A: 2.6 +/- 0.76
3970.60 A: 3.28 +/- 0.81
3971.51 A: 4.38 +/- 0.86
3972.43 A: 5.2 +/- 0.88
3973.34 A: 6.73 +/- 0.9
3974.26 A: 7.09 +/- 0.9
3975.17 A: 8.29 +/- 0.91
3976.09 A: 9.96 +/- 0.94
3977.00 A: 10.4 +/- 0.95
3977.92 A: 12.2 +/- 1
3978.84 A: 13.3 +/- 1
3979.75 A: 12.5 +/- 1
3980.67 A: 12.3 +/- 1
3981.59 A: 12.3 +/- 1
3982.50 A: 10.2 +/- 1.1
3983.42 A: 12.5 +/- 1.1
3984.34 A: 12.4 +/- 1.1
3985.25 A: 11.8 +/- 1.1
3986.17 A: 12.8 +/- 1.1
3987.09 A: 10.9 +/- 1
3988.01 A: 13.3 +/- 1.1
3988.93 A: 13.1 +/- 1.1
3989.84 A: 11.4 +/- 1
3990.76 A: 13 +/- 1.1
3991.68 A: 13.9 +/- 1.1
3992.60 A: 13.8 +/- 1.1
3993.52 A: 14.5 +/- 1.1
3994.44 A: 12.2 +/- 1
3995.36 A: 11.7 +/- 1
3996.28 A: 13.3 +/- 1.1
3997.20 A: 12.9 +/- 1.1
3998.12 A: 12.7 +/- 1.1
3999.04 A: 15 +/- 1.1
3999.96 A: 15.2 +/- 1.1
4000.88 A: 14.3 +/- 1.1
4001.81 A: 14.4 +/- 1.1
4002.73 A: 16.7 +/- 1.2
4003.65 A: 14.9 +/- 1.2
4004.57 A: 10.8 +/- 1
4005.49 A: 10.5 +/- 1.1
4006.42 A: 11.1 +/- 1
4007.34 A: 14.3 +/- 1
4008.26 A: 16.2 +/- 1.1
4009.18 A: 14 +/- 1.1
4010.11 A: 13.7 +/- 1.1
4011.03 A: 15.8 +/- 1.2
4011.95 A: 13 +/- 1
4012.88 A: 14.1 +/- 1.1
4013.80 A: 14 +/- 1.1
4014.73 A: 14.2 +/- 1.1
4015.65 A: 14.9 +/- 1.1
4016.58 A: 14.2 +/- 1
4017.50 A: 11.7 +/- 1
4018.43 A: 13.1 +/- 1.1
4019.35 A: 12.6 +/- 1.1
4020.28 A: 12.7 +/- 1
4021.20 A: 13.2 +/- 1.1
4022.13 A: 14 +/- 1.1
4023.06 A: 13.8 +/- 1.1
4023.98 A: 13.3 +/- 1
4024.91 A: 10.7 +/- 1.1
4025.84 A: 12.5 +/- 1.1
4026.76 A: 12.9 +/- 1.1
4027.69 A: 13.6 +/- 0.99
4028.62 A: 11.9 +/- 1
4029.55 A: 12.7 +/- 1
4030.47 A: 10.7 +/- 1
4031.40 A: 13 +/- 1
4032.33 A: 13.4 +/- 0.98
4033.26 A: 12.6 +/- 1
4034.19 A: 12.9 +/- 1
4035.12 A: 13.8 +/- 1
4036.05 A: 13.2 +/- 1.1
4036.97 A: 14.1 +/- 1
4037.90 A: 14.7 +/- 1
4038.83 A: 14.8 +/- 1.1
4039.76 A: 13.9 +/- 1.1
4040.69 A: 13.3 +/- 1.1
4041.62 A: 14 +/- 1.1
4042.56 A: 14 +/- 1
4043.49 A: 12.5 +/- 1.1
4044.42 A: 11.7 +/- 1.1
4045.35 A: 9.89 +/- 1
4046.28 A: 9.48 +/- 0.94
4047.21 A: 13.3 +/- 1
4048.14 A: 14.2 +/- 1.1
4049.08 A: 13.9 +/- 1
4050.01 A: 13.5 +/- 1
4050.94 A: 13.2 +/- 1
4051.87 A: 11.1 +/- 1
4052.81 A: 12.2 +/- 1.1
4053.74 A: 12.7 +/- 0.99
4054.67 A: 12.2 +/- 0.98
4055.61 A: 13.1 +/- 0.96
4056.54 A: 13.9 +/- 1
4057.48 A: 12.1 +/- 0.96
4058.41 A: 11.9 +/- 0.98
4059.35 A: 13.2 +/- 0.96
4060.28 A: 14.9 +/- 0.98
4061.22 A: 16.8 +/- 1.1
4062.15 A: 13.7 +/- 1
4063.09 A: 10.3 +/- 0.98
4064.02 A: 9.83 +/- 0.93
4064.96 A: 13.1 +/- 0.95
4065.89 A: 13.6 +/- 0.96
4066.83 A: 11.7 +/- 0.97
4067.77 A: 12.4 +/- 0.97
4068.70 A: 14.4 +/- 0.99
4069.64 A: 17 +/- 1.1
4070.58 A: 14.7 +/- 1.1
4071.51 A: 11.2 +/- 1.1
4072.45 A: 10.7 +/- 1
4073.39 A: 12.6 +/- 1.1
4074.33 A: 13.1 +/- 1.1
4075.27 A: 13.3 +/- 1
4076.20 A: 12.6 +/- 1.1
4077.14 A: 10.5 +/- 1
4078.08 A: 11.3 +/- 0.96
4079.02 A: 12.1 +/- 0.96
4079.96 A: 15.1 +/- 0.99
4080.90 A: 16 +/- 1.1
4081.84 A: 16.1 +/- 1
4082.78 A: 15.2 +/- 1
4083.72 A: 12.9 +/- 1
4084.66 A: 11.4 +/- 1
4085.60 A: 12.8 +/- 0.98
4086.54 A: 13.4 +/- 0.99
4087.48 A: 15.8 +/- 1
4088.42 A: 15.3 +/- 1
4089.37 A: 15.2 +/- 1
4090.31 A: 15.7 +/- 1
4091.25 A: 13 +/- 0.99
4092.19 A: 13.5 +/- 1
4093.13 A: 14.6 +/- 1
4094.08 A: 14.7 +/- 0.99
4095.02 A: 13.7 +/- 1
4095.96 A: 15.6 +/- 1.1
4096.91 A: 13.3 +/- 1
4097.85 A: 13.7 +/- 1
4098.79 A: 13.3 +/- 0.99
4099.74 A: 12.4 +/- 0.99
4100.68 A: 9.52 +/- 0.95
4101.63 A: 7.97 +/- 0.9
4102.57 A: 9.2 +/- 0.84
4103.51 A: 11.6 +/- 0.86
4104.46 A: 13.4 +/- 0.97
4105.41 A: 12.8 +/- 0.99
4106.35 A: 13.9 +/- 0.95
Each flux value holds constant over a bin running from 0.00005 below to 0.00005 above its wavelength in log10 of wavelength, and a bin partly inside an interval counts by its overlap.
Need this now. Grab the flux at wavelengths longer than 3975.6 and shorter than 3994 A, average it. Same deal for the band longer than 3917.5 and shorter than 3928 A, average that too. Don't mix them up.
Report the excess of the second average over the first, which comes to -3.0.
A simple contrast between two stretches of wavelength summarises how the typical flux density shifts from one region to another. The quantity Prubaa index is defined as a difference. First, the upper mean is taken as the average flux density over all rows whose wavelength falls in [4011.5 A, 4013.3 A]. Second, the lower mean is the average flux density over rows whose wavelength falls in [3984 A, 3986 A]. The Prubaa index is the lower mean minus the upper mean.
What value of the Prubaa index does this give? -1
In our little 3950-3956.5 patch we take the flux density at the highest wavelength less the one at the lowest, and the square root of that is 1.0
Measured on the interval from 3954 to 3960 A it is 0.9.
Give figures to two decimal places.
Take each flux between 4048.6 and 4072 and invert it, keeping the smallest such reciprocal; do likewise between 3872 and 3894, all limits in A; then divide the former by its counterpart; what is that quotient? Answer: 0.74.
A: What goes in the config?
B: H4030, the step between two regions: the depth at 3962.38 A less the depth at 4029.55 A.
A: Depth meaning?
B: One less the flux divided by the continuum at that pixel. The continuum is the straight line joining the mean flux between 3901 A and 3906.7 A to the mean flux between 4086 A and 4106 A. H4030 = 0.48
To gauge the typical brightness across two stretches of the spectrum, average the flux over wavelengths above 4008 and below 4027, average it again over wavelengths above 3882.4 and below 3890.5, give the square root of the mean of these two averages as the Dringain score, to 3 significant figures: 3.28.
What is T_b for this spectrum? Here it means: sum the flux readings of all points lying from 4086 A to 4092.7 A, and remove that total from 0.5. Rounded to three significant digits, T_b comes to -101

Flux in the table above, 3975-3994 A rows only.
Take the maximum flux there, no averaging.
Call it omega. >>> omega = 14.5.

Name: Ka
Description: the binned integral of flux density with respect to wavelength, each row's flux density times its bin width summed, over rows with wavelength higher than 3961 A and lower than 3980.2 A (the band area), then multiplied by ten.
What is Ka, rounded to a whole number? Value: 1302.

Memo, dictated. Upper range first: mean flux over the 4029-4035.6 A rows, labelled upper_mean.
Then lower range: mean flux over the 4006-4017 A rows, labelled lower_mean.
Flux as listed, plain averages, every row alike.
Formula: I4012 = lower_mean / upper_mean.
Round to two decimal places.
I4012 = 1.11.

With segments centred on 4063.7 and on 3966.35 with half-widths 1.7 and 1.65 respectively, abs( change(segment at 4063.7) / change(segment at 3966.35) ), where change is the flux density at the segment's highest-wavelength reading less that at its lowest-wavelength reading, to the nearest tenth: 0.2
